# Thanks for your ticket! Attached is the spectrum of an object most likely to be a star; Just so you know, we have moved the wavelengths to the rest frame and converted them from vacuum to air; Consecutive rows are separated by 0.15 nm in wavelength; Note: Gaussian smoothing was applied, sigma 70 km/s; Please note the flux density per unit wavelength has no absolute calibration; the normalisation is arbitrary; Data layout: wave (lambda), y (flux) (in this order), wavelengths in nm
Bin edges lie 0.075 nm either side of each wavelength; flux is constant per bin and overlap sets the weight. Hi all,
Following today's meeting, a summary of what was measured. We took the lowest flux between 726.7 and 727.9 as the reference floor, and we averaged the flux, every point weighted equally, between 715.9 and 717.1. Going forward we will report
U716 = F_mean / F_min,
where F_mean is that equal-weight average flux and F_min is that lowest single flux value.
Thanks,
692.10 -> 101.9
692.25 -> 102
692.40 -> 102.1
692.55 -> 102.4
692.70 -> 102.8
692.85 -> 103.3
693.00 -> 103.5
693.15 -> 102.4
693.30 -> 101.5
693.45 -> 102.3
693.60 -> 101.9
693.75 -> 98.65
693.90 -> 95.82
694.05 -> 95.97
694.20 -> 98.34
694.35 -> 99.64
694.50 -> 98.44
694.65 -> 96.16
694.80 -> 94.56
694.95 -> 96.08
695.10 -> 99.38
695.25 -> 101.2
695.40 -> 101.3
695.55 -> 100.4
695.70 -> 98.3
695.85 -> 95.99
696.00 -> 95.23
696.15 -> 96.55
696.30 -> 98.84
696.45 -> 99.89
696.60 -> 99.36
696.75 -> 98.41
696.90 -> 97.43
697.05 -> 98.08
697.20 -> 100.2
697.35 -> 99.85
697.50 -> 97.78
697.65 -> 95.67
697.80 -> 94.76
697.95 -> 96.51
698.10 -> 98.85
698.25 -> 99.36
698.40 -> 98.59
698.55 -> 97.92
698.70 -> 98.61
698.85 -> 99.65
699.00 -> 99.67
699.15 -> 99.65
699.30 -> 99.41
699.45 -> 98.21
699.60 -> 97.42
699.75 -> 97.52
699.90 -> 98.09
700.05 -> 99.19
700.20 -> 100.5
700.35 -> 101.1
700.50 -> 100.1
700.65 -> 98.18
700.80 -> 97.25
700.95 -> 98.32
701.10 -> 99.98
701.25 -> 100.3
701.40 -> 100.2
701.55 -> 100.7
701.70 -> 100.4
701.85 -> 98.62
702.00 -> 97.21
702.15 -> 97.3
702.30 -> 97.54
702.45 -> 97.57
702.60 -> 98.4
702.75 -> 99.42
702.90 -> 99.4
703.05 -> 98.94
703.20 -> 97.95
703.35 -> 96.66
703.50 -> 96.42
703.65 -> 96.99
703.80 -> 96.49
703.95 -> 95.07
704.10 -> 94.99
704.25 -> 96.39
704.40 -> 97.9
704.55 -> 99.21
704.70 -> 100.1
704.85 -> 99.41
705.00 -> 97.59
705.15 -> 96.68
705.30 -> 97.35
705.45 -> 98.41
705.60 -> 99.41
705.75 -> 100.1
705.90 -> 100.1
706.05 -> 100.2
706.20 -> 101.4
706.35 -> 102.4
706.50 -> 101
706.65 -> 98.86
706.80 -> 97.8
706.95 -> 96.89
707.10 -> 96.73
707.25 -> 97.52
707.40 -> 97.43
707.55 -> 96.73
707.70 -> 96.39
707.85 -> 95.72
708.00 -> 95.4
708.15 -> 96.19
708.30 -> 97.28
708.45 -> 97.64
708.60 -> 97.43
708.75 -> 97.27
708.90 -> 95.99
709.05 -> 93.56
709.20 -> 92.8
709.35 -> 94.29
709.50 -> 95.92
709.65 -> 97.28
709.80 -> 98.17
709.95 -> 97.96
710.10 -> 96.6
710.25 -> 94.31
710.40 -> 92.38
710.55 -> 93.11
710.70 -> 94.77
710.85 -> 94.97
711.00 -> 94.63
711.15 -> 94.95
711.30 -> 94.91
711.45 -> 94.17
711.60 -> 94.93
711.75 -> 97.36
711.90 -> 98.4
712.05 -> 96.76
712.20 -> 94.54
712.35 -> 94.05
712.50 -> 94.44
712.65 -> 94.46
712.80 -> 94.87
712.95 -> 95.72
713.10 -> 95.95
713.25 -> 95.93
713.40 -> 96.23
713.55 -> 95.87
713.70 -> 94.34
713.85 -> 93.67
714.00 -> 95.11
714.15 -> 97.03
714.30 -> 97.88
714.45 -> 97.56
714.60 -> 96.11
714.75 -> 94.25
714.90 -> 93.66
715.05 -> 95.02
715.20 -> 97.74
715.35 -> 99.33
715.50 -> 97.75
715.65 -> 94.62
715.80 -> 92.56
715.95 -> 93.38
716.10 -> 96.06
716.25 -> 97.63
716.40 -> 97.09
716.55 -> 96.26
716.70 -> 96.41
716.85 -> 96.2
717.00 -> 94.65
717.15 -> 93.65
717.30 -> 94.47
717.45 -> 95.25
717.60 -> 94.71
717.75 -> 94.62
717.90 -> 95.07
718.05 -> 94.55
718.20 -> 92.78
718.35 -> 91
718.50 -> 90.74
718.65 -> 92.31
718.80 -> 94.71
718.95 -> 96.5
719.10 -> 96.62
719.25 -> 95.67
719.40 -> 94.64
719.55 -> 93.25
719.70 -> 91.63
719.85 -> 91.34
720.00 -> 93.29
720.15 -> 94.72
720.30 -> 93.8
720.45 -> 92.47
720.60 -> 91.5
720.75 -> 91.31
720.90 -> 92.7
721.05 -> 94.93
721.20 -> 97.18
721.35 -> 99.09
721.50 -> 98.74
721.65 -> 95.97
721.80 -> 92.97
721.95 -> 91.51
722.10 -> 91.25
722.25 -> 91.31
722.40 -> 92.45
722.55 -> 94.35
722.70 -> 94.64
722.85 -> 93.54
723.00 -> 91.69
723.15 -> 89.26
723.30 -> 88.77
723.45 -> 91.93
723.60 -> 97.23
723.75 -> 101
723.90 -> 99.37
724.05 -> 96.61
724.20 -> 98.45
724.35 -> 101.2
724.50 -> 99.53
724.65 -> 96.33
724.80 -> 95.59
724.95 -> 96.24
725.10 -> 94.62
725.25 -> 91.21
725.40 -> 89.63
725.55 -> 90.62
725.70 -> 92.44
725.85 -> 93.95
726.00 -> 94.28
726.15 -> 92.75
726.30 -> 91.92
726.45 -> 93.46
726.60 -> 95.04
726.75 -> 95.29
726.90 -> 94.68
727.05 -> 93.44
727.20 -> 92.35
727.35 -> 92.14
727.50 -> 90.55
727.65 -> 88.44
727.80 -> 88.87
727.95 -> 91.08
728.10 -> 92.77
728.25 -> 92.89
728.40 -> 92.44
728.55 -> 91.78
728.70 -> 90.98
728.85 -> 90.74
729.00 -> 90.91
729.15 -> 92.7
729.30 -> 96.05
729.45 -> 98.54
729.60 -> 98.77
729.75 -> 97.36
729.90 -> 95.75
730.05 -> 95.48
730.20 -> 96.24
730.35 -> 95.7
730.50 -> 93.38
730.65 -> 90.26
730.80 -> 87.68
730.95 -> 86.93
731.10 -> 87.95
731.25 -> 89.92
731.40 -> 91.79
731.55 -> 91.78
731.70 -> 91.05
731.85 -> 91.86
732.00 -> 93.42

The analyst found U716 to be 1.09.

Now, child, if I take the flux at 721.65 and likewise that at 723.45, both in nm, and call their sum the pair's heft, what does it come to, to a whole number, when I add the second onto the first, 188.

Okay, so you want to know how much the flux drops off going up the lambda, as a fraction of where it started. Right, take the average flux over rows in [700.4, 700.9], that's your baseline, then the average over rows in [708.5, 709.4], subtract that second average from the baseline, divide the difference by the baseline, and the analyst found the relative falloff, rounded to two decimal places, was 0.03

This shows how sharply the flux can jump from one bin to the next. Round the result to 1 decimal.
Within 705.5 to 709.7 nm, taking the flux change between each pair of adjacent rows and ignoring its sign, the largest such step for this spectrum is 2.4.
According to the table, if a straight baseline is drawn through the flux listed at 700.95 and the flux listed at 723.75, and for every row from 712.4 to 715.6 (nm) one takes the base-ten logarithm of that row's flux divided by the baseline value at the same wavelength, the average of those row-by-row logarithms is -0.018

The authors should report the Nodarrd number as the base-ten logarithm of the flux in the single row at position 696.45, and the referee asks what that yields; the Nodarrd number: 2.000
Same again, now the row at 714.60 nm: 1.983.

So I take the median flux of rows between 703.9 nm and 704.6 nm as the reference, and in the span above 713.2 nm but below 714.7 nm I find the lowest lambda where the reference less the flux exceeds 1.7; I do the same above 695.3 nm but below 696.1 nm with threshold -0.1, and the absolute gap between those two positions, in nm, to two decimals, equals 17.85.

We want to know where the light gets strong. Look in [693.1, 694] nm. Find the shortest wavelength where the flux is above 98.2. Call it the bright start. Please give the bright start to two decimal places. 693.15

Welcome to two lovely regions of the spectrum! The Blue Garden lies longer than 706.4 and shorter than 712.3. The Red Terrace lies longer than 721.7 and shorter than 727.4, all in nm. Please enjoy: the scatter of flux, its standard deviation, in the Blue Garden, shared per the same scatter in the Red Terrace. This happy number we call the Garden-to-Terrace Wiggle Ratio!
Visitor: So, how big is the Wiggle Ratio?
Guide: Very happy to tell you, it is 0.59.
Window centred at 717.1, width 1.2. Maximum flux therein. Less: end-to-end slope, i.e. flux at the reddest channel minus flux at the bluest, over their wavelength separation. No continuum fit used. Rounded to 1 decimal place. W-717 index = 97.9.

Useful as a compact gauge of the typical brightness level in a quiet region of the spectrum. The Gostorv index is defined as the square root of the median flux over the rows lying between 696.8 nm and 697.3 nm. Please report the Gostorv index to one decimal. 9.9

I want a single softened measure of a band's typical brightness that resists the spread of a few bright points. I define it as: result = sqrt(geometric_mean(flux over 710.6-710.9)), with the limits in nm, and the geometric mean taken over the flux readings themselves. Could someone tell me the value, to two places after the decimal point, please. 9.74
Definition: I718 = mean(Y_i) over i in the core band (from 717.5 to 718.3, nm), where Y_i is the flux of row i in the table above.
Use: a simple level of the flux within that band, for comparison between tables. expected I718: 94.3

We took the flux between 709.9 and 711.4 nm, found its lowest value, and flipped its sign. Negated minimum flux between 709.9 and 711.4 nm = -92.4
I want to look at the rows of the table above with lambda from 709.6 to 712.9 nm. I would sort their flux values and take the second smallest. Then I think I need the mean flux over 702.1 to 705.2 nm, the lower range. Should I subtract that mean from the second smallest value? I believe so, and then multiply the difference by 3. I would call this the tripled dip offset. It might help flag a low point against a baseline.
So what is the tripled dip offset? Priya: -13.6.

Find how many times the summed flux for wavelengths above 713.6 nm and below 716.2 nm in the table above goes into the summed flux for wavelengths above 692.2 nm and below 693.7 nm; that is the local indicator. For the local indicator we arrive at 0.63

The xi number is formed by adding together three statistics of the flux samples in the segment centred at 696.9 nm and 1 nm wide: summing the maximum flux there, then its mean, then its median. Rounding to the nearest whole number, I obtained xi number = 299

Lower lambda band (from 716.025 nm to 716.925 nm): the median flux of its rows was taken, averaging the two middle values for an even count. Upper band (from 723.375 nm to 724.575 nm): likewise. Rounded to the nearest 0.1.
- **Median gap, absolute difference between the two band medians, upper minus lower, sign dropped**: 2.6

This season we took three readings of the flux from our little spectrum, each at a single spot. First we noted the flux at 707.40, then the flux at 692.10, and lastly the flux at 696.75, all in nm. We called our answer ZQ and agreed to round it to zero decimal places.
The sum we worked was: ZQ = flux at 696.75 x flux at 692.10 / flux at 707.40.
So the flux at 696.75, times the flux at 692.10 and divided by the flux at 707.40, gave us 103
